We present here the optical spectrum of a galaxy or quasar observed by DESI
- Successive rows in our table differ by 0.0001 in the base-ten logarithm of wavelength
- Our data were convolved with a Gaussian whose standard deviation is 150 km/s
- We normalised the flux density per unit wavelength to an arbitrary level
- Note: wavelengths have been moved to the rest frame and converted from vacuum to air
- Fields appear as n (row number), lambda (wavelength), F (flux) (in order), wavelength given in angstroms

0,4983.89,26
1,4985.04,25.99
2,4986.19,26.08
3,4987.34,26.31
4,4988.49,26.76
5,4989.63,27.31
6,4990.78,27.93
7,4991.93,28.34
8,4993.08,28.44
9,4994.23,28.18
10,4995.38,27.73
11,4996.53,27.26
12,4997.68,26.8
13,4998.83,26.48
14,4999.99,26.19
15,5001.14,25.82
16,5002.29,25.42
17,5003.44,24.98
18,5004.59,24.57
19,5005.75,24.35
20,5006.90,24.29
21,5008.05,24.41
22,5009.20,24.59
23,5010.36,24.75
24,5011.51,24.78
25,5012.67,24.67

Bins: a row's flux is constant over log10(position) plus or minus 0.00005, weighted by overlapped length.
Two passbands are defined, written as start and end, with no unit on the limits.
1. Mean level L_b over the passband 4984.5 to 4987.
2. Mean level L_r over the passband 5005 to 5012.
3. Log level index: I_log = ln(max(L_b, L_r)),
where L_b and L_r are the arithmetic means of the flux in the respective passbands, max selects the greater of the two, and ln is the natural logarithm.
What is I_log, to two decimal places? 3.26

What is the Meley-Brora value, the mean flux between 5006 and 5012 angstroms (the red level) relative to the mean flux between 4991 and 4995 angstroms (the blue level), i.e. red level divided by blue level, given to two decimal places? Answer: 0.87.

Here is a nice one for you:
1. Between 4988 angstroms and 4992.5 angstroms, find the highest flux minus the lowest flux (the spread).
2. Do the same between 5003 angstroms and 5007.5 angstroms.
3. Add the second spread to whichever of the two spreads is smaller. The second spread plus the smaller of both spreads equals 1.38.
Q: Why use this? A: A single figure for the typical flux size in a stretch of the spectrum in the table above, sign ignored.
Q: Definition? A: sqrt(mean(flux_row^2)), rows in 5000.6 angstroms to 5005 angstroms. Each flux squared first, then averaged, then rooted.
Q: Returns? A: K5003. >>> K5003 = 25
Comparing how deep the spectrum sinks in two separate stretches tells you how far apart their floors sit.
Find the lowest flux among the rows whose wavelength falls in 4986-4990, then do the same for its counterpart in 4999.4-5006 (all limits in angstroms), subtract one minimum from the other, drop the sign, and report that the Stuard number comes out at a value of 1.7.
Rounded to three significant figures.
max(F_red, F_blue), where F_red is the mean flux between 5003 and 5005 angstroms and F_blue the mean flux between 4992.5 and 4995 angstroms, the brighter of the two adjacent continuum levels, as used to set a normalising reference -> 28.3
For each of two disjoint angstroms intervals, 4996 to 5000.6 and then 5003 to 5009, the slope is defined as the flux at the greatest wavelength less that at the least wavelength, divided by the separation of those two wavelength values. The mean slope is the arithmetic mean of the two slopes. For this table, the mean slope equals -0.2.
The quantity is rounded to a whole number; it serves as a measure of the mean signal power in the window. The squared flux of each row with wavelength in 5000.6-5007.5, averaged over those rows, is 621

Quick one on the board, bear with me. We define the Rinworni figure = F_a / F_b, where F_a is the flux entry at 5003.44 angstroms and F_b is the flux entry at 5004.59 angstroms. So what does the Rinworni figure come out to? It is 1.02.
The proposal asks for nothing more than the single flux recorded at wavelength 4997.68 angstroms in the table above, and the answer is 26.8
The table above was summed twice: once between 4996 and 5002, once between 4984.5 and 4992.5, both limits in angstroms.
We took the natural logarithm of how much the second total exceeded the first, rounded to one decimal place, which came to 4.0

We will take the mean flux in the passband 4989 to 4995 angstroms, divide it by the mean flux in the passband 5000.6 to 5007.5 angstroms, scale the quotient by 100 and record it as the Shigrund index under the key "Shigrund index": 113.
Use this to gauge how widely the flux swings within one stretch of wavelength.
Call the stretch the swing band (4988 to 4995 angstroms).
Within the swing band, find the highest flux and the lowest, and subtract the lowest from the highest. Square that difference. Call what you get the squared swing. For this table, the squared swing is 2.8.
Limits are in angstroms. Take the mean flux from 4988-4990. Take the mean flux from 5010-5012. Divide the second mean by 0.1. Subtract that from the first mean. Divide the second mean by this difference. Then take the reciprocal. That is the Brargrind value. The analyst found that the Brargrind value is -8.91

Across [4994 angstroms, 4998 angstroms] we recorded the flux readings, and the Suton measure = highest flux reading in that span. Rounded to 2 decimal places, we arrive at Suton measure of 28.18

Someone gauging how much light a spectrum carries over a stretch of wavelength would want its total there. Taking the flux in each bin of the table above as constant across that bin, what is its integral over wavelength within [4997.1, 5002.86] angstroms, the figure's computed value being 150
